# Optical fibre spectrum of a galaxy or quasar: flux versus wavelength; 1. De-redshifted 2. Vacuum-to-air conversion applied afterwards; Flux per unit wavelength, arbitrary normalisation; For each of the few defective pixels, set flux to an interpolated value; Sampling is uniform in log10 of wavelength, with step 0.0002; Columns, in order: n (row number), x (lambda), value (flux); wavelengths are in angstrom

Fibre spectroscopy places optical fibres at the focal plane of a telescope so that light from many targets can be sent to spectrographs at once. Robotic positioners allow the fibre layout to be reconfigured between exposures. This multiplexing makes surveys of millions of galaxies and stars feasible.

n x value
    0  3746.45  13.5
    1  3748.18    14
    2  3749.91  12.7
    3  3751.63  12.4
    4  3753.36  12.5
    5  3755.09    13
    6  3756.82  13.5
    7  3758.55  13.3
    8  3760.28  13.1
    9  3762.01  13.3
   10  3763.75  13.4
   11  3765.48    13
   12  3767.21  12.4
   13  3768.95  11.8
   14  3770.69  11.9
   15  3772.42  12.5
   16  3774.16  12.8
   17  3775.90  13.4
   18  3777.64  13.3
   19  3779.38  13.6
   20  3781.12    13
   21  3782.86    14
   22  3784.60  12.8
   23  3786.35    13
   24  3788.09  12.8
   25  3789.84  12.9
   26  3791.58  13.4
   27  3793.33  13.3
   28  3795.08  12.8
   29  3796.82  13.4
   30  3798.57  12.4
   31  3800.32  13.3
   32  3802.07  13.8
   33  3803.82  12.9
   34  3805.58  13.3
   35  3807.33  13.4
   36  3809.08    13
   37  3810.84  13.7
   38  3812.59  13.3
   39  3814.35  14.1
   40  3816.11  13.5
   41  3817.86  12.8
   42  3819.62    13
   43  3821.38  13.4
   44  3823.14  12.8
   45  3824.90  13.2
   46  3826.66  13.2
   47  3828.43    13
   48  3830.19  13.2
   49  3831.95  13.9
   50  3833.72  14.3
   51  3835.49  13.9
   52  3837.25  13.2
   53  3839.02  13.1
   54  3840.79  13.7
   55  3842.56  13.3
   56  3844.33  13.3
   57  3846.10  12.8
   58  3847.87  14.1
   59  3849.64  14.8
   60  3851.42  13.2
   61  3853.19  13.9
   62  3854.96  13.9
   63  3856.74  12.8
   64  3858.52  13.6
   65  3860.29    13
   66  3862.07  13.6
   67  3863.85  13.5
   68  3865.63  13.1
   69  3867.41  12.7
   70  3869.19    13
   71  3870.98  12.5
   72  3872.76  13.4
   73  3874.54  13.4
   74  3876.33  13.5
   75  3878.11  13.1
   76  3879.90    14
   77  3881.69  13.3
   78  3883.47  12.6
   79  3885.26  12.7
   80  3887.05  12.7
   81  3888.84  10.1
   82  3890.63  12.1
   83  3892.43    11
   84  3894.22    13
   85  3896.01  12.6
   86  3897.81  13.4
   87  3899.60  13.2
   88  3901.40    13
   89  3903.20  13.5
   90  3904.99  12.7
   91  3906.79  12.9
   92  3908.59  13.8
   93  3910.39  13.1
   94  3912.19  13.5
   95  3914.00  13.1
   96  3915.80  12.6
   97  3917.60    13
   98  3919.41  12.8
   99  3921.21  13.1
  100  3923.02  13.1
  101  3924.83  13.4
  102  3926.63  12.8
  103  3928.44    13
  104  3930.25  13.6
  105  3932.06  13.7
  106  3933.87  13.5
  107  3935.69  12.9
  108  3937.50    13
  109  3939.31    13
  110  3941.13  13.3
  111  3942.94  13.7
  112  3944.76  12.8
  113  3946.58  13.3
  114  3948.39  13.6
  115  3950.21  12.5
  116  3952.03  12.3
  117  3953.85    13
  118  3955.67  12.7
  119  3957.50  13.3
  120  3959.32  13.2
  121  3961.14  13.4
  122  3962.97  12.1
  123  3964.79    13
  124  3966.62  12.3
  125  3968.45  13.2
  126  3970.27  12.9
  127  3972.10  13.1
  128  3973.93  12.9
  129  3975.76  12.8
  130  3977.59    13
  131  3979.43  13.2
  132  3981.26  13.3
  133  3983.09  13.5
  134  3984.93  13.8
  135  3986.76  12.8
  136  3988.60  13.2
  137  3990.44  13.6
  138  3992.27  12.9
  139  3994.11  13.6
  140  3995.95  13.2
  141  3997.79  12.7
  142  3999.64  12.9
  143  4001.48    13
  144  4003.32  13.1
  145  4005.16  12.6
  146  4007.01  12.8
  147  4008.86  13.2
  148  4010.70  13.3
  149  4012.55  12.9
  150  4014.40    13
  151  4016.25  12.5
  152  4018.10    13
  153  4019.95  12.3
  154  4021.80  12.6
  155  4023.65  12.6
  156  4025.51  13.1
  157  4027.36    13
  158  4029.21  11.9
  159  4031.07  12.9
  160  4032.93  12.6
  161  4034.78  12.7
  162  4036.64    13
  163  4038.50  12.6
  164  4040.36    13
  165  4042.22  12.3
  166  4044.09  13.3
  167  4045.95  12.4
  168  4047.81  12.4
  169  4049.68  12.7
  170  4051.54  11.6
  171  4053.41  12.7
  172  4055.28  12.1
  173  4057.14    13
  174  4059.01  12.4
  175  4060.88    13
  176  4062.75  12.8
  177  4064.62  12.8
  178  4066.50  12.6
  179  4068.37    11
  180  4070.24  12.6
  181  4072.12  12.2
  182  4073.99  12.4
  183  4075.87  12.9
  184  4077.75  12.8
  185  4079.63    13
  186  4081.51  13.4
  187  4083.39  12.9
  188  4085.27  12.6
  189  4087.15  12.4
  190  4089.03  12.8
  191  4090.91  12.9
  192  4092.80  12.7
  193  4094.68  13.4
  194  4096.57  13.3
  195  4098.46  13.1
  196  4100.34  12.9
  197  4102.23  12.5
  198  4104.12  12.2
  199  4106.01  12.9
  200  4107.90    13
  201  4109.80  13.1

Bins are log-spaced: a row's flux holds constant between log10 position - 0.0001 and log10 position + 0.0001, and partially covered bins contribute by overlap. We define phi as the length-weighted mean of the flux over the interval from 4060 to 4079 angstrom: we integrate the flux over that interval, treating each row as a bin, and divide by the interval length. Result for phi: 12.5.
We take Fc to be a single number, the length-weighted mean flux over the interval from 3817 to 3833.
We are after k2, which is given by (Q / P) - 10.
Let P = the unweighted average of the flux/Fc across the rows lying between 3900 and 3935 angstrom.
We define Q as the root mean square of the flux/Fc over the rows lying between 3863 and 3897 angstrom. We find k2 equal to -9.03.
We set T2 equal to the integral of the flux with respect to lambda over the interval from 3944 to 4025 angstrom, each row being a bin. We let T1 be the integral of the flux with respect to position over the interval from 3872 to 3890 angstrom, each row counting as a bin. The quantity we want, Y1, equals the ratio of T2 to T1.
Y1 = 4.5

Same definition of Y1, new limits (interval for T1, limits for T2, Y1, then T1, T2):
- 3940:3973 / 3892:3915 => 0.7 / 428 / 300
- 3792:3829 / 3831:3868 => 1.0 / 489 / 500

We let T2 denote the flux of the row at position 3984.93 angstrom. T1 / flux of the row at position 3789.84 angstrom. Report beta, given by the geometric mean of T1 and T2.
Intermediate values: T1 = 12.9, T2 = 13.8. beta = 13.3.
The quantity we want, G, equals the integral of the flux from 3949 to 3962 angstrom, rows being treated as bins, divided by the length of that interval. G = 12.93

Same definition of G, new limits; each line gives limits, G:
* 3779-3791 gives 13.15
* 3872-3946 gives 13.00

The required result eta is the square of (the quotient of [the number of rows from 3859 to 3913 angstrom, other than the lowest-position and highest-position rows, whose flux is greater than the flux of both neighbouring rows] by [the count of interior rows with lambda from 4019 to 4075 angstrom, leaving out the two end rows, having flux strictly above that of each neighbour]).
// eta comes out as 0.81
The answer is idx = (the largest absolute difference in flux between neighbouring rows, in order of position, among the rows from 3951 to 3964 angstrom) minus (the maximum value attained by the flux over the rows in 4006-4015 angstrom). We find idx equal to -12.0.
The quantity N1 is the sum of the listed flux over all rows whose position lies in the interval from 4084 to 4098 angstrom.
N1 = 90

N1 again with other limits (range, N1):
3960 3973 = 90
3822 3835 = 94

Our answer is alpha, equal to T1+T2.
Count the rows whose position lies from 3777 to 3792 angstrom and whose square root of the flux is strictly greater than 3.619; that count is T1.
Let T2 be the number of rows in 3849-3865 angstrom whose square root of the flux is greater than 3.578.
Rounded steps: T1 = 4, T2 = 8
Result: 12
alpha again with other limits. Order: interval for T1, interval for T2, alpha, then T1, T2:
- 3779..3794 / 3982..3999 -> 11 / 4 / 7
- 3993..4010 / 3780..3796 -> 10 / 4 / 6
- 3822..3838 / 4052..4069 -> 9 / 7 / 2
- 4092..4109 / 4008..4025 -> 8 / 3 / 5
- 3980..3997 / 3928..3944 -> 16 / 7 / 9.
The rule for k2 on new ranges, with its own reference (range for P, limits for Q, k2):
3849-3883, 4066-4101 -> -9.05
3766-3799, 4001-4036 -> -9.01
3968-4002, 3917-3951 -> -9.00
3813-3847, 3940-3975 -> -9.03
